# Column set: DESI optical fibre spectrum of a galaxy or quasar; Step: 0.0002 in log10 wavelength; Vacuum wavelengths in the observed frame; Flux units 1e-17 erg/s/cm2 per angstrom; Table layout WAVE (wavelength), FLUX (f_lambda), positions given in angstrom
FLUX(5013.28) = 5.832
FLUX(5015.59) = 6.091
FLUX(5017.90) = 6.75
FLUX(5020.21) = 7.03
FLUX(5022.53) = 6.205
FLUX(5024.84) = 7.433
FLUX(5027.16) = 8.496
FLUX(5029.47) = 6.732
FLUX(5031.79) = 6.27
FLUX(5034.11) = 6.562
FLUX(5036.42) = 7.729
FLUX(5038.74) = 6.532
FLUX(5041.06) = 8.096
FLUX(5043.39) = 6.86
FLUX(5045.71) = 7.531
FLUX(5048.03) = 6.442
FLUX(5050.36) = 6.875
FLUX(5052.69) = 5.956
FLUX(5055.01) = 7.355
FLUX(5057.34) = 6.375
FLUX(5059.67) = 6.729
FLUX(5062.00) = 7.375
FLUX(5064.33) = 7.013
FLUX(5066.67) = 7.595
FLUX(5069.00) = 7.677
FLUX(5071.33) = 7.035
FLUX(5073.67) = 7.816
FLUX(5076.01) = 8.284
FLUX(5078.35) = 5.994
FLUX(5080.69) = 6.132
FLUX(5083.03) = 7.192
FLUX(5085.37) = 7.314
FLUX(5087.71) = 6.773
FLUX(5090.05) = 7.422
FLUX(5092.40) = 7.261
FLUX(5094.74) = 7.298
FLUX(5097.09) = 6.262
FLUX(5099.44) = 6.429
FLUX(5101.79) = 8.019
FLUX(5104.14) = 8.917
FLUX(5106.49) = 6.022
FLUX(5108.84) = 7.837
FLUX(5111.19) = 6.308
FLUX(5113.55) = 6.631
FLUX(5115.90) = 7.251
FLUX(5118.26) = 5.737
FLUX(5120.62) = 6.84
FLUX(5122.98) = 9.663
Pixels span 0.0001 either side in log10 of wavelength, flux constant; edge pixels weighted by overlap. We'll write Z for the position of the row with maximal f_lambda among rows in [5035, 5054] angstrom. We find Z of 5041.06 angstrom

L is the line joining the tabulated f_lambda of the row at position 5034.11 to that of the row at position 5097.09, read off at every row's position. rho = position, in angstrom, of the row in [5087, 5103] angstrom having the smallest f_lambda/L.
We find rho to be 5097.09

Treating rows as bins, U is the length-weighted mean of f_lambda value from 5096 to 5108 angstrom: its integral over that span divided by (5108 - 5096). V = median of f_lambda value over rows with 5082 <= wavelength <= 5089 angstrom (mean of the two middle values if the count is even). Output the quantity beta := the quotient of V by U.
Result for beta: 1.01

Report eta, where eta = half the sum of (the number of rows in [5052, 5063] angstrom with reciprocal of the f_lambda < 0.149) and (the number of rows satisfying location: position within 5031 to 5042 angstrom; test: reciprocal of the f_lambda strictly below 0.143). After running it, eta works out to 2.5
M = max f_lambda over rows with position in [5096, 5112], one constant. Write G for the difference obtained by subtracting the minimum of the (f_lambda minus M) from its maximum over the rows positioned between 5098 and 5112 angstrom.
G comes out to 2.9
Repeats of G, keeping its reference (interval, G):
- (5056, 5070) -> 1.3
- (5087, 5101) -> 1.2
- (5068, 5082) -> 2.3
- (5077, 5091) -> 1.4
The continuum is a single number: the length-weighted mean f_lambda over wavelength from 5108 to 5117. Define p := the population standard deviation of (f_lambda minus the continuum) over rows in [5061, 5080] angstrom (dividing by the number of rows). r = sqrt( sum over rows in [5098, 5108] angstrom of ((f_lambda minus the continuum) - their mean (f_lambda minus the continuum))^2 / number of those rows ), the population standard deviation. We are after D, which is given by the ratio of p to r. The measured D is 0.5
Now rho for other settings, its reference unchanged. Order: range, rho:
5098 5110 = 5106.49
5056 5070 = 5057.34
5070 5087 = 5078.35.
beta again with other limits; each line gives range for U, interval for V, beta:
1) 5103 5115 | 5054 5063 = 0.99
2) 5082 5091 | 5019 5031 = 0.98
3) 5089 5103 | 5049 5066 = 0.97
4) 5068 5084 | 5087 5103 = 1.02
